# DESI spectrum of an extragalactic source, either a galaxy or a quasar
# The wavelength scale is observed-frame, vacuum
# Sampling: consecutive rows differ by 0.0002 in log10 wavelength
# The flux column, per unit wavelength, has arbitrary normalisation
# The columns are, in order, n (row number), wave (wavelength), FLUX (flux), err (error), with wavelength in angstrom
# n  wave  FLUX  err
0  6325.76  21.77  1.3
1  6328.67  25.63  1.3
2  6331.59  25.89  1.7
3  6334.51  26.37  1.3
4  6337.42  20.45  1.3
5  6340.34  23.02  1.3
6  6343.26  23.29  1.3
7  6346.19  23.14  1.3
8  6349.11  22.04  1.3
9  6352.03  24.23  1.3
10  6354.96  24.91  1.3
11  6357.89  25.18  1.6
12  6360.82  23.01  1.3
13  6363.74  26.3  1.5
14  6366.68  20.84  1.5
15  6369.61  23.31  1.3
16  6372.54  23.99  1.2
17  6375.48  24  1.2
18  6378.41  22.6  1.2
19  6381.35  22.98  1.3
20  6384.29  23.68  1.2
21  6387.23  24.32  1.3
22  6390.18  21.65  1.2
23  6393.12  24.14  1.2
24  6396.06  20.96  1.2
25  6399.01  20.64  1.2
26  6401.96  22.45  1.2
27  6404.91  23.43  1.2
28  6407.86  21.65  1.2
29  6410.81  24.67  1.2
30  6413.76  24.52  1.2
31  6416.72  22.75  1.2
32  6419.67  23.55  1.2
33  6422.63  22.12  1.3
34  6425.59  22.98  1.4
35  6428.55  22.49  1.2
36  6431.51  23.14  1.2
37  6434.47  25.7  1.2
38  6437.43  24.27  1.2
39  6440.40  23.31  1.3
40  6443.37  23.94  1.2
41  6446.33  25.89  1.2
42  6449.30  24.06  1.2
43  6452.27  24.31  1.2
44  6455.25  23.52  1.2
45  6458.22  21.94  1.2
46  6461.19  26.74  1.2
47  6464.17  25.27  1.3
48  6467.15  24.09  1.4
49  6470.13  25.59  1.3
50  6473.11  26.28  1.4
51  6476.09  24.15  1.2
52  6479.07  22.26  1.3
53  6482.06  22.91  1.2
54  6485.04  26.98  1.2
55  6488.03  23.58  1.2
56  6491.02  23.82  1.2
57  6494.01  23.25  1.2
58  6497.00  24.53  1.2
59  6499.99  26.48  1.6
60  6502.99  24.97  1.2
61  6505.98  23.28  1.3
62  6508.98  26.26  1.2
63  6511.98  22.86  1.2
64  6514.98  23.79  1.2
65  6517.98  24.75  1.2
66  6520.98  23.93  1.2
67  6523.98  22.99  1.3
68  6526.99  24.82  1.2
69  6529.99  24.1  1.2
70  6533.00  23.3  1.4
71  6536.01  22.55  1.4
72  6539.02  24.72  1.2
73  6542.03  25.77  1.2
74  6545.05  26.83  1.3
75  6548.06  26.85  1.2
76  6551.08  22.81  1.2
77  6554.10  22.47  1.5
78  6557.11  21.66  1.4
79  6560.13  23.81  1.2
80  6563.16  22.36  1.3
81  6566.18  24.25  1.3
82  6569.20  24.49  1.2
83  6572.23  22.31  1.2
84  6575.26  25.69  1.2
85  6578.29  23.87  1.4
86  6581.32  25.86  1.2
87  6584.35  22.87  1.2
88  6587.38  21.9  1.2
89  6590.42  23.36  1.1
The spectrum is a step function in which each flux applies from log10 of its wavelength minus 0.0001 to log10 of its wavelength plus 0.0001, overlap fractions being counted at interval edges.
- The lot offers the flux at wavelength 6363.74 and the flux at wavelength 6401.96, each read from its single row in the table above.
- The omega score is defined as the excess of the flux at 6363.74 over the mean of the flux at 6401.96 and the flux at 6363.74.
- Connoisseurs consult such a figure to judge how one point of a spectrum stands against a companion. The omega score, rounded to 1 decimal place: 1.9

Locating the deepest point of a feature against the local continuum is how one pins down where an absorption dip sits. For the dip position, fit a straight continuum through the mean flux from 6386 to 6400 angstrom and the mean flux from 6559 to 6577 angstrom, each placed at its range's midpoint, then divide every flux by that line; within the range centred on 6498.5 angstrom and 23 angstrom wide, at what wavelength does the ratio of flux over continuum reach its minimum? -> 6505.98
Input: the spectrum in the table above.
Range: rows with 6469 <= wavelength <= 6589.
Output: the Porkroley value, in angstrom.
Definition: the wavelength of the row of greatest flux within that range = 6485.04 angstrom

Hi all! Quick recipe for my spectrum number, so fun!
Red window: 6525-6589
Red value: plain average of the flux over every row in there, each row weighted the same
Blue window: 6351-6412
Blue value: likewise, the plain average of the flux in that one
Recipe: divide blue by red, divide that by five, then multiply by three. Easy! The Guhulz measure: 0.583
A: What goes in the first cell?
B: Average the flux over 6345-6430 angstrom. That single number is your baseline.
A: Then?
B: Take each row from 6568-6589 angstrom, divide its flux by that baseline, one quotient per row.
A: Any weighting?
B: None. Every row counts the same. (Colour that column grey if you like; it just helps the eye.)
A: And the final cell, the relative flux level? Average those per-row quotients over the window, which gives 1.03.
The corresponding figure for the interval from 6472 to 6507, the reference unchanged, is 1.05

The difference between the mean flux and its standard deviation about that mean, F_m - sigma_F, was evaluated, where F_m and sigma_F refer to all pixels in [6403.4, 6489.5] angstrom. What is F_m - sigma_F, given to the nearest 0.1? 22.6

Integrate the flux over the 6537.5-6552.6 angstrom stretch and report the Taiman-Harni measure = 383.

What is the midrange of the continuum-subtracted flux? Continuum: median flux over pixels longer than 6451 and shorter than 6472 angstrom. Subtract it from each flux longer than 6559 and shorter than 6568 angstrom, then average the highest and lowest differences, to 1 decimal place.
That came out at -1.0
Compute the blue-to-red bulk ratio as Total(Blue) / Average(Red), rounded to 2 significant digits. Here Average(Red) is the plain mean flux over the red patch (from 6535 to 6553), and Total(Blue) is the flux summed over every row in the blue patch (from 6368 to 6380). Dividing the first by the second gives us 3.8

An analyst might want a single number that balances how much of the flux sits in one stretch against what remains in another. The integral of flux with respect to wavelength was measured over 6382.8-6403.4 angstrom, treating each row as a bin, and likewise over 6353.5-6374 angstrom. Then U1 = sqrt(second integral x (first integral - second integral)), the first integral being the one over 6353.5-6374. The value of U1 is 111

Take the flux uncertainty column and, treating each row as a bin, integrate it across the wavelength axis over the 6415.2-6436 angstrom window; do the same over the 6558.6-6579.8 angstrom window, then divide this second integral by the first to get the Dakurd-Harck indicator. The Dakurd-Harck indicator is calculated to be 1.03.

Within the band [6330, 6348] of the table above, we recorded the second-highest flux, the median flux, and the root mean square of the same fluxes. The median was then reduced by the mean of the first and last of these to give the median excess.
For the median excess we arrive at -1.6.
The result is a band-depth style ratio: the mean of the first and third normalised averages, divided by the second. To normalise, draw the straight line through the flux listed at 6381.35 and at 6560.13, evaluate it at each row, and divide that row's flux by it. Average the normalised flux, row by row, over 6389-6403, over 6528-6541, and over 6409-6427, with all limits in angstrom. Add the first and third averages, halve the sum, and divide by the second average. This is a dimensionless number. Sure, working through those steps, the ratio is 0.98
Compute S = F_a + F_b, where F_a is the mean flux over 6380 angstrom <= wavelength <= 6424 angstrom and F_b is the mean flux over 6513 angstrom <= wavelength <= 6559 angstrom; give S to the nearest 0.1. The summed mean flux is 47.0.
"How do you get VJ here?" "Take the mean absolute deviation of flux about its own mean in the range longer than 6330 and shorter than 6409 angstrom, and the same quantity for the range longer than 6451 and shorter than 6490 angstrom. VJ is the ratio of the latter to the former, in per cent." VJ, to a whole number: 105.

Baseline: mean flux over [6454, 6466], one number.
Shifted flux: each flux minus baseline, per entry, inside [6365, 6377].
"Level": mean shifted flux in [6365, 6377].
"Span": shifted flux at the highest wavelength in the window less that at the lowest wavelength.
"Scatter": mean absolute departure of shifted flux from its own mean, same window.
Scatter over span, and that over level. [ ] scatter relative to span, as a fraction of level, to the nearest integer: 0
